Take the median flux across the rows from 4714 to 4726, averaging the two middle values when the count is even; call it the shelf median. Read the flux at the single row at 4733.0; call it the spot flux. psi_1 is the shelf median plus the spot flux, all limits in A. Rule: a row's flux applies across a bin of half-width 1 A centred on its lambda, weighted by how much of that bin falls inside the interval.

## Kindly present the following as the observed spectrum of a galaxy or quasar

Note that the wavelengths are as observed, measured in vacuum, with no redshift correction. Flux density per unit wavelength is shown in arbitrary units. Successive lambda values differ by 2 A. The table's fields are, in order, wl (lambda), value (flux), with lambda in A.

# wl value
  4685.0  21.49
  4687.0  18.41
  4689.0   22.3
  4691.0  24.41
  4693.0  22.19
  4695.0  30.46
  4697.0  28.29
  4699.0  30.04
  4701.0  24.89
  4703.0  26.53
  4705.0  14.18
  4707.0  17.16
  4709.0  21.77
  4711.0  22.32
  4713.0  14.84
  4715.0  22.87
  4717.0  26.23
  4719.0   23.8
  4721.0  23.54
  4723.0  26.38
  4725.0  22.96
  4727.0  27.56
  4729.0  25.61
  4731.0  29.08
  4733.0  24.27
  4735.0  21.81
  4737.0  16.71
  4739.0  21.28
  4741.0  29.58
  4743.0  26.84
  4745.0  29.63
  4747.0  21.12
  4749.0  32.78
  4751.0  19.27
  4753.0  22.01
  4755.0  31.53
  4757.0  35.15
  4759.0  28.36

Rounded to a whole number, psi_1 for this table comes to 48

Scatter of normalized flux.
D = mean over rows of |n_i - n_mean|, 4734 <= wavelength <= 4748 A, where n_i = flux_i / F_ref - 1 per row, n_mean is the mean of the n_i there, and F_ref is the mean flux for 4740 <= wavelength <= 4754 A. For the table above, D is 0.16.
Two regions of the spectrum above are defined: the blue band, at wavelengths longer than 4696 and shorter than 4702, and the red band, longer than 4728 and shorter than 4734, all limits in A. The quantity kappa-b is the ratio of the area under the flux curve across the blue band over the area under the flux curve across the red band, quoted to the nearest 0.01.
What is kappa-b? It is 1.05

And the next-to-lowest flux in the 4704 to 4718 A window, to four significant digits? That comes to 14.84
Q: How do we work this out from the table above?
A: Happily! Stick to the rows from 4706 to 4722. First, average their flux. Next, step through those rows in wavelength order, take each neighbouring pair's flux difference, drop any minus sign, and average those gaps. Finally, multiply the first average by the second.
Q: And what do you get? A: 82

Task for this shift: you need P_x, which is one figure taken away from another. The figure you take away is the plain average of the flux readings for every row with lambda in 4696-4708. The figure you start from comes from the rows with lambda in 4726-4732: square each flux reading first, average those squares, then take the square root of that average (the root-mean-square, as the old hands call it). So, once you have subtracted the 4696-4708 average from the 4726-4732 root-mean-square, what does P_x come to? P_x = 3.9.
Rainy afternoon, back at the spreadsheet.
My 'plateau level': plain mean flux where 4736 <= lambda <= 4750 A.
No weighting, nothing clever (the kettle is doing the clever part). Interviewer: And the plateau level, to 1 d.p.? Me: 25.4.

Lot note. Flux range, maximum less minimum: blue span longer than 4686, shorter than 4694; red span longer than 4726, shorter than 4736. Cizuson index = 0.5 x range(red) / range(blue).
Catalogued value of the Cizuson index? 0.61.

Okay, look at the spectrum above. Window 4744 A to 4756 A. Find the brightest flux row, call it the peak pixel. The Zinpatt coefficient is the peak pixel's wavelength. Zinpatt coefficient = 4749.0 A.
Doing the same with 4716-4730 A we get 4727.0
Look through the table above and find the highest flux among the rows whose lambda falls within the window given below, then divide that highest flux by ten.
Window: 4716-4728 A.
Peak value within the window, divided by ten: 2.8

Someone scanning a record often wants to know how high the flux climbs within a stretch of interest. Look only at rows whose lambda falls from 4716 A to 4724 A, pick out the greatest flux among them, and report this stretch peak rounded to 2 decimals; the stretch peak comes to 26.38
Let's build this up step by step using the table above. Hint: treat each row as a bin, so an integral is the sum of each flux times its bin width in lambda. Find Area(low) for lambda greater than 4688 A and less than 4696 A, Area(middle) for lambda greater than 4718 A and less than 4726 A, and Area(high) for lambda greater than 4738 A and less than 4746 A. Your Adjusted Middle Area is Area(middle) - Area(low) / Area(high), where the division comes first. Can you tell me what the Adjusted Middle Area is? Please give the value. 192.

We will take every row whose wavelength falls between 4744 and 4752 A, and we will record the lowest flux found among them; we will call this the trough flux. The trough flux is 19.27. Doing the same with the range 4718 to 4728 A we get 22.96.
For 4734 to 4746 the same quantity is 16.71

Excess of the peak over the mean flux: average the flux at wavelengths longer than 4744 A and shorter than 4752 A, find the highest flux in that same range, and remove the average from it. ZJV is 7.1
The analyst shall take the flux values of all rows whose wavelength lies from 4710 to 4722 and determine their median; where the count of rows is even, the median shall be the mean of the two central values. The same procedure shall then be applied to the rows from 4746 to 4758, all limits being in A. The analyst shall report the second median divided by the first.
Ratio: 1.15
